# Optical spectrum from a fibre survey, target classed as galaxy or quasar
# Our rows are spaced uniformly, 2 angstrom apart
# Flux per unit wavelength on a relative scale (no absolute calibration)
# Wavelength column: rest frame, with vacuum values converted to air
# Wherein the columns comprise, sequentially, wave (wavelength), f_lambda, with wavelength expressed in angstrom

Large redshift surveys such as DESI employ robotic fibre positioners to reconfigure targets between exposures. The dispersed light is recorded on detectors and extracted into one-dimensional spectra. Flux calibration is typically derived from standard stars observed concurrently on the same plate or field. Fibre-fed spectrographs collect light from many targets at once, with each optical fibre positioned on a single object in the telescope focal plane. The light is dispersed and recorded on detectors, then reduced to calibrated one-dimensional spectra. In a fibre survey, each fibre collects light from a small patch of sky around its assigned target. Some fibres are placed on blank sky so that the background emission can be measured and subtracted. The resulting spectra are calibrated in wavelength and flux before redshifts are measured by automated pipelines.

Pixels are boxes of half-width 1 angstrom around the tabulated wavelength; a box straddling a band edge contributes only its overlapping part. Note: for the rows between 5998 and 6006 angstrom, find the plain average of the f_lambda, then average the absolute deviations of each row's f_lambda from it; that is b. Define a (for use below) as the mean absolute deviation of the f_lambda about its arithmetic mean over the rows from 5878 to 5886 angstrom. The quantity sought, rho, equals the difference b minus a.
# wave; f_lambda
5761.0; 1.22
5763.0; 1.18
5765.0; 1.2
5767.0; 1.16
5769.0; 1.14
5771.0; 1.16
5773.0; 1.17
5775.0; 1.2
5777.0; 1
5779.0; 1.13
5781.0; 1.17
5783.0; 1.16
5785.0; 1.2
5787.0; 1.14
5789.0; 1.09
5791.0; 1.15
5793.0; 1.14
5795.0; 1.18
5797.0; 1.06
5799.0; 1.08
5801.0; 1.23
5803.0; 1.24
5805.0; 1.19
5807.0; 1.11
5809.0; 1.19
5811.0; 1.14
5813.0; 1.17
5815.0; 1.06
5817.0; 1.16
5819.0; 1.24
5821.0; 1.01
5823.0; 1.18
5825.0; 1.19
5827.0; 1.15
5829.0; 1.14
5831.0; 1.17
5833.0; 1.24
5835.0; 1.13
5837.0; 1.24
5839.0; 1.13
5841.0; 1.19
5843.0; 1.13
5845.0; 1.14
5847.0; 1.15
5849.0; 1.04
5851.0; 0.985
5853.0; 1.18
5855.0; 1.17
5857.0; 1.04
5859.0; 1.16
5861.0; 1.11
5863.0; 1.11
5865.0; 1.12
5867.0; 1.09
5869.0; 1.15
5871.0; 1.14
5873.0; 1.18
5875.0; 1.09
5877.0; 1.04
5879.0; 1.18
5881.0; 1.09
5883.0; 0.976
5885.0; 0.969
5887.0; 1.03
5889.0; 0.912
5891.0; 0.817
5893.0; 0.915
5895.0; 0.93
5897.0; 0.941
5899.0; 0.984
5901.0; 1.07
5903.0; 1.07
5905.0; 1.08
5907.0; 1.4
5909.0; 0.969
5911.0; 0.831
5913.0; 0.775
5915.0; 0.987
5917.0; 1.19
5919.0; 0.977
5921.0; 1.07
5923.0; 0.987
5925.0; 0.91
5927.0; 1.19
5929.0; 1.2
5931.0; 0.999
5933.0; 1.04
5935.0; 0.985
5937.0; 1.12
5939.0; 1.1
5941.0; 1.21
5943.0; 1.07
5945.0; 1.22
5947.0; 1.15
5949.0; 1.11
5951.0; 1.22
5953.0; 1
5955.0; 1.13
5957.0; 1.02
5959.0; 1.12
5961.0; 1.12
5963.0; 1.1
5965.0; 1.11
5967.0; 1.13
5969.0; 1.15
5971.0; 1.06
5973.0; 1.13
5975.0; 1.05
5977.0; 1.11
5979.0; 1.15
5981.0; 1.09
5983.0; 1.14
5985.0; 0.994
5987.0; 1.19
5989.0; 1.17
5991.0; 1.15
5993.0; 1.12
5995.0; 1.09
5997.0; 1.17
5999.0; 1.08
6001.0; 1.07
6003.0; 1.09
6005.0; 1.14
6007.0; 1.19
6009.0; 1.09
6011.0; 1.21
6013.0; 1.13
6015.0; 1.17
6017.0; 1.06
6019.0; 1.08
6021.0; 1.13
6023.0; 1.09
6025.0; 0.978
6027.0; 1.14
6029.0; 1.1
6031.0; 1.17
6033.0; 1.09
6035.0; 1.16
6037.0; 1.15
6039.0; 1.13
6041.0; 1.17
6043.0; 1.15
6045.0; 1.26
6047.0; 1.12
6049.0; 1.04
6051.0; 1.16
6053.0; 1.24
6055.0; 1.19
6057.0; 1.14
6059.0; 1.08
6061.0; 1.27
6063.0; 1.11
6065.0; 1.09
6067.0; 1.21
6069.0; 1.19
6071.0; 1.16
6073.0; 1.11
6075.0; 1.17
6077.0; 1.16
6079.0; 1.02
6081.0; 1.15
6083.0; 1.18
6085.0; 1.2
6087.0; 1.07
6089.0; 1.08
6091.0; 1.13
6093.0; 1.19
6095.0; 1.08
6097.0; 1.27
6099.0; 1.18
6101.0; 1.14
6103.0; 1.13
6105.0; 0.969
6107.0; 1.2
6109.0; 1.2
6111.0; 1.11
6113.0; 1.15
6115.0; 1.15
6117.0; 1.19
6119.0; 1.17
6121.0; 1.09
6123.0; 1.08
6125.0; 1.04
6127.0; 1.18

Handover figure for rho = -0.06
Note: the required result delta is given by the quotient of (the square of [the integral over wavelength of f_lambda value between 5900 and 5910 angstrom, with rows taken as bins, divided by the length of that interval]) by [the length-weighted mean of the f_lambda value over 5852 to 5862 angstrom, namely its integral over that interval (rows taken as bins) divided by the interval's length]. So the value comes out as 1.10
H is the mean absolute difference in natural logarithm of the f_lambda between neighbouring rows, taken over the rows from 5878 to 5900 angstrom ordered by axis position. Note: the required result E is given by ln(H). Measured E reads -2.7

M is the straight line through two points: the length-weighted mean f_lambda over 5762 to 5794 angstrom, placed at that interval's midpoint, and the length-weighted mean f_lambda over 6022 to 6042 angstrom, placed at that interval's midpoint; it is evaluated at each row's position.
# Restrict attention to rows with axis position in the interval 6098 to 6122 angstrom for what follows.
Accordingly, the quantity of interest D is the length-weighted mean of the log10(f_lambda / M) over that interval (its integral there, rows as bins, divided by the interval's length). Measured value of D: 0.012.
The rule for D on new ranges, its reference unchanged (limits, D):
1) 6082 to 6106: 0.009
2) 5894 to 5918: -0.051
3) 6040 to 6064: 0.017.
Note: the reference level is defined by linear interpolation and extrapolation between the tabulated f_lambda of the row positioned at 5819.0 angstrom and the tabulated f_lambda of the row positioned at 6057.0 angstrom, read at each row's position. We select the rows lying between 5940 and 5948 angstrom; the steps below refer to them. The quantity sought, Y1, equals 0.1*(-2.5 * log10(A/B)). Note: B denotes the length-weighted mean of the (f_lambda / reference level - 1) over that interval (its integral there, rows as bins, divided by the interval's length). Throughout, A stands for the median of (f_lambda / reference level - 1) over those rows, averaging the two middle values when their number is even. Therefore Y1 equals 0.130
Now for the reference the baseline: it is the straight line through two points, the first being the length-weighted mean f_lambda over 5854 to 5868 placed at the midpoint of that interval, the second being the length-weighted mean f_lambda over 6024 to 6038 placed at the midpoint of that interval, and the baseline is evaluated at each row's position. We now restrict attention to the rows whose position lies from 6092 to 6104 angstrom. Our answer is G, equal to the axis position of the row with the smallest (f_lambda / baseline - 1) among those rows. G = 6095.0 angstrom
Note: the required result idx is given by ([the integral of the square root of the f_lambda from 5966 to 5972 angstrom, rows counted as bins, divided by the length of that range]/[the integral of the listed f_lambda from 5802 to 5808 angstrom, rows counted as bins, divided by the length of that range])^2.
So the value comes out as 0.799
